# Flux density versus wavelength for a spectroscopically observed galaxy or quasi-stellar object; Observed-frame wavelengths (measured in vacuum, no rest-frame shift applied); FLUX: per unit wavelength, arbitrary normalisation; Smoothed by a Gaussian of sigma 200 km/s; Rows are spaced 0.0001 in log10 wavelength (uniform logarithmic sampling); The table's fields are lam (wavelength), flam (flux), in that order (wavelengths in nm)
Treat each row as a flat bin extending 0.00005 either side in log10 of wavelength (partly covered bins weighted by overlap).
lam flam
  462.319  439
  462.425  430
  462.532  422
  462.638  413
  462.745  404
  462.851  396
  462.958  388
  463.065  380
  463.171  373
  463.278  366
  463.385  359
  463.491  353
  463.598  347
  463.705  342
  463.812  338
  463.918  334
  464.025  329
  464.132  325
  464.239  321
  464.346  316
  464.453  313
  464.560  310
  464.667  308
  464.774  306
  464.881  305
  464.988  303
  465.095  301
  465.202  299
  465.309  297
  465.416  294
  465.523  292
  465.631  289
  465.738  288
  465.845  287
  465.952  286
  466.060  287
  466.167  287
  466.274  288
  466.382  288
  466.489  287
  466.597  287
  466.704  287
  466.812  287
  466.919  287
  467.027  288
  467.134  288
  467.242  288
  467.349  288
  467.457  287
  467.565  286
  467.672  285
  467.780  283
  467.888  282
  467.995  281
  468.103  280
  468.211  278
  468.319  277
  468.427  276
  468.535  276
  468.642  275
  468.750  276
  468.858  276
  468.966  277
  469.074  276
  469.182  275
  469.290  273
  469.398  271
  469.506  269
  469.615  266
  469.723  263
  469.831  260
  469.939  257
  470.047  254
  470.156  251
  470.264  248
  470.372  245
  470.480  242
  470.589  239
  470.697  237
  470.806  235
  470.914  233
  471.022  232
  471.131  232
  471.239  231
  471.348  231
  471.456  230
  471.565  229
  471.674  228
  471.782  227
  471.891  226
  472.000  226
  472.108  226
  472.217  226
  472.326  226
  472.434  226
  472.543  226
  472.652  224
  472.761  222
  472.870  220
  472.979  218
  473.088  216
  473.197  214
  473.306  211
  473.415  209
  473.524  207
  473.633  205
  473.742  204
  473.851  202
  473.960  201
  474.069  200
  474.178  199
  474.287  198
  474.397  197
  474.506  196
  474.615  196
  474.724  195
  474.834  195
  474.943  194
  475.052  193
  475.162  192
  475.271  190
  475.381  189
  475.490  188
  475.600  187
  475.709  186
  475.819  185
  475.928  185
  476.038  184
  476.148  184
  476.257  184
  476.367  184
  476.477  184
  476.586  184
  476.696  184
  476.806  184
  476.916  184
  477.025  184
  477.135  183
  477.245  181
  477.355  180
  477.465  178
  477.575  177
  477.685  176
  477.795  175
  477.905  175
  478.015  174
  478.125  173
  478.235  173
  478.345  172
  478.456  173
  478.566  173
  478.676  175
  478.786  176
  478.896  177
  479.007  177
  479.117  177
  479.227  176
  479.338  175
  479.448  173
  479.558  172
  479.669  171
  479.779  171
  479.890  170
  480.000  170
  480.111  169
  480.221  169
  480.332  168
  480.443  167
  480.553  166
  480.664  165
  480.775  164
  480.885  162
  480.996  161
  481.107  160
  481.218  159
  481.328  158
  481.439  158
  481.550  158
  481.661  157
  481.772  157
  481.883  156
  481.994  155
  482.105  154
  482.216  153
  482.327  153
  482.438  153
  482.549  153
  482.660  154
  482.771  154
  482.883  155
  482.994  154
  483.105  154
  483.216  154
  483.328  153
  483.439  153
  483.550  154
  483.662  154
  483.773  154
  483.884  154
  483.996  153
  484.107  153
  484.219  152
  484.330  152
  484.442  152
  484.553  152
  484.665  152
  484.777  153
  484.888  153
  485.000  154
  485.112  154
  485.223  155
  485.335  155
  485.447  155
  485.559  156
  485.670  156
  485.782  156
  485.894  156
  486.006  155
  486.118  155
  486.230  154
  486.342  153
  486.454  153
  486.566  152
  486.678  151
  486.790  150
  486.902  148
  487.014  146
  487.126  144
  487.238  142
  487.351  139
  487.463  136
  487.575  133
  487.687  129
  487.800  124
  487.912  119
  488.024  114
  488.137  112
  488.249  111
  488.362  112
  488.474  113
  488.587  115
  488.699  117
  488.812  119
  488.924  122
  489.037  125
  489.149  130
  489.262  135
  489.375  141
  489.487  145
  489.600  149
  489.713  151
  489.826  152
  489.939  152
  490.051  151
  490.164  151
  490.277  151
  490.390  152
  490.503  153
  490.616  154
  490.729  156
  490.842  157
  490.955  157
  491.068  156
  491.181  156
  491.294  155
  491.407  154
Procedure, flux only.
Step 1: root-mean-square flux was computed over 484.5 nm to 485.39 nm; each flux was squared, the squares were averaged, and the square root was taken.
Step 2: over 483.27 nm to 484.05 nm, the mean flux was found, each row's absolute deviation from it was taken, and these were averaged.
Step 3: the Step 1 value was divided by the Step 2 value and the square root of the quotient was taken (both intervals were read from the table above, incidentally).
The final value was 17.7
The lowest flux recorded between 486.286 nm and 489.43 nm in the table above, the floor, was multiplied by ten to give 1110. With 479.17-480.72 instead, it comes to 1650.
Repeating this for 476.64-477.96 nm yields 1750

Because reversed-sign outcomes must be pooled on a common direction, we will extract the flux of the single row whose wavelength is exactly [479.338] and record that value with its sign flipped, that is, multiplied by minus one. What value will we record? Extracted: -175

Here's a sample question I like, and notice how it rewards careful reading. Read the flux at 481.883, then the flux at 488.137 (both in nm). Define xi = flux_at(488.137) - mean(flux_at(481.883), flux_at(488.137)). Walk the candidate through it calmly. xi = -22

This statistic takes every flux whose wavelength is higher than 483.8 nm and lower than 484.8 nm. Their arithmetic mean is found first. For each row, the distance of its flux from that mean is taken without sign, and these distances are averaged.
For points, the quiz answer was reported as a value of 0.6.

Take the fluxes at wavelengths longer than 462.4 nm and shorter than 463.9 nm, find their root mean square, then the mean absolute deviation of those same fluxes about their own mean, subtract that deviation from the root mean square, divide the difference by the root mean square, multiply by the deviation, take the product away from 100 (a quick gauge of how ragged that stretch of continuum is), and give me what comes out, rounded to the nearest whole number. 76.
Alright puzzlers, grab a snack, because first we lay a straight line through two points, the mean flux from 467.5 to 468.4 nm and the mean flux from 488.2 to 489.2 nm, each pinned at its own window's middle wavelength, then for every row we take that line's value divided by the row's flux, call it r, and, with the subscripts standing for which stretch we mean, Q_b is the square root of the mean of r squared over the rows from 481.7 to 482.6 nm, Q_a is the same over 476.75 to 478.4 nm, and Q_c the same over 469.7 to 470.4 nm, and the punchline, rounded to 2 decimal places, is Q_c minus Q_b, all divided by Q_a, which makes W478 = -0.05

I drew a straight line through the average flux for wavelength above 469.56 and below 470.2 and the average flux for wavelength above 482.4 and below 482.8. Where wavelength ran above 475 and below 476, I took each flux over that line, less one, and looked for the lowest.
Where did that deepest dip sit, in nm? 475.819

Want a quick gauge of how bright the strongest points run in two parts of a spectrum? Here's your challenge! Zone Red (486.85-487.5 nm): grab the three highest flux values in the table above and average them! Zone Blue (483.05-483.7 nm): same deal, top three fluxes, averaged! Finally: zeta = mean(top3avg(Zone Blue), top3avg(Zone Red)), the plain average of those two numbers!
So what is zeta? 150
